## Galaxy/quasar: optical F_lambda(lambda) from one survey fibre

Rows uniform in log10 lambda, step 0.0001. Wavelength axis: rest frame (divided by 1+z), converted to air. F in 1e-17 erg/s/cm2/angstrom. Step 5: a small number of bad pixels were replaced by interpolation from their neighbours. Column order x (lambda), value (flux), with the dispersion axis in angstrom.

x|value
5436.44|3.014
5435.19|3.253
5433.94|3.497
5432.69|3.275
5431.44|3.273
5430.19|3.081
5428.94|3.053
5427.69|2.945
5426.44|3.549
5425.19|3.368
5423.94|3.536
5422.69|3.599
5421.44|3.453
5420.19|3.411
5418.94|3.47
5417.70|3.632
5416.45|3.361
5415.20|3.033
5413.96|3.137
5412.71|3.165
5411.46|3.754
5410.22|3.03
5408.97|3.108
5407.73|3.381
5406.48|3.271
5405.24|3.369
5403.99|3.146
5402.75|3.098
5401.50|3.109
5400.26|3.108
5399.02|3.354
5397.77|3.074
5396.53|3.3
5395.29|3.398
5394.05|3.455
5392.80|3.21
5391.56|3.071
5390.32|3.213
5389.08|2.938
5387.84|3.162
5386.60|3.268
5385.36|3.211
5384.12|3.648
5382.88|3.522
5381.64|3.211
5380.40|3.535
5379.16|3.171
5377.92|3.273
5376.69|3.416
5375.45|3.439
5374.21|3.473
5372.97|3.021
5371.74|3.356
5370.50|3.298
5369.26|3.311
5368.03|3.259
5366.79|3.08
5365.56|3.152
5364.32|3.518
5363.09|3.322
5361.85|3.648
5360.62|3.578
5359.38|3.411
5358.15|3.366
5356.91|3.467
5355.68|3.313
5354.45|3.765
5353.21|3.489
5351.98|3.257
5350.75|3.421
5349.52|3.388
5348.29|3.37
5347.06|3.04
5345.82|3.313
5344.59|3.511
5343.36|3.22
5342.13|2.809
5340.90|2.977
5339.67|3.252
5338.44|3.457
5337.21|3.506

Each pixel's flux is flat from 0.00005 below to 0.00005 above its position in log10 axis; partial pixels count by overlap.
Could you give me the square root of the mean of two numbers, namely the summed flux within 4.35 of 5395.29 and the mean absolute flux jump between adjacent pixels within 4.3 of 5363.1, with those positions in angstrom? 3.40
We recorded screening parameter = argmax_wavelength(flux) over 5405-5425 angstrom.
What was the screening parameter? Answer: 5411.46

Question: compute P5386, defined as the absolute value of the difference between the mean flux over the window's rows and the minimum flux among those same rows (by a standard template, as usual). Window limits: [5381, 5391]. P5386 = 0.33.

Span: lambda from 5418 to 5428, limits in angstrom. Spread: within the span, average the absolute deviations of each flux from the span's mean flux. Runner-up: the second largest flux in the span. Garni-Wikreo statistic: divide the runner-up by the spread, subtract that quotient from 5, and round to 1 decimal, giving -22.0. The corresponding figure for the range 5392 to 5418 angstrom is -18.0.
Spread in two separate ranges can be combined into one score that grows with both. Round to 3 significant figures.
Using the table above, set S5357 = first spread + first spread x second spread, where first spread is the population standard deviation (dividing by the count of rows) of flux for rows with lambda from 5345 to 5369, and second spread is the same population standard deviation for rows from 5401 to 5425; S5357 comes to 0.216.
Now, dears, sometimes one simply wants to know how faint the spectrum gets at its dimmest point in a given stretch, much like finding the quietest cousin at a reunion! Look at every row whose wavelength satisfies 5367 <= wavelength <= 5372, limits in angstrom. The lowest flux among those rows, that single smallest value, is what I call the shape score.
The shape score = 3.259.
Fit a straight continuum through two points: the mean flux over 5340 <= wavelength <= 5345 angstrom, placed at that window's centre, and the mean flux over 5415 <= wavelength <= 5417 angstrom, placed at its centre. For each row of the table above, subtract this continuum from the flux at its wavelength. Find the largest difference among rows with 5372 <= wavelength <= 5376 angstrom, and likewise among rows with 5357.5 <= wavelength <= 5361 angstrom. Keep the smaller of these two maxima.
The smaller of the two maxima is 0.31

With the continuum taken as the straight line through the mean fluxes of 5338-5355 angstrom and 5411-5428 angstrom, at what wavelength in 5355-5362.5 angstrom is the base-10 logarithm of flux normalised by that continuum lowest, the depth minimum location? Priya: 5355.68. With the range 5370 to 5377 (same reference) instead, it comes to 5372.97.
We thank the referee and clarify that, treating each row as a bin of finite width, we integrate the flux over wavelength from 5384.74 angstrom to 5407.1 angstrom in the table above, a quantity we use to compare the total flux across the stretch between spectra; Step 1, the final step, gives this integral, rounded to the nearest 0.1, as 71.8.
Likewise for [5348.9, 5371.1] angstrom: 75.3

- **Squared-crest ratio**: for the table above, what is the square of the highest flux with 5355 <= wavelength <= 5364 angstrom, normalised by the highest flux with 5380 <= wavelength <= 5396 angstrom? 3.65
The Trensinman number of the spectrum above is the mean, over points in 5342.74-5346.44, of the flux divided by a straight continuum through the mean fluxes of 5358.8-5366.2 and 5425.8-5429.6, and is 0.95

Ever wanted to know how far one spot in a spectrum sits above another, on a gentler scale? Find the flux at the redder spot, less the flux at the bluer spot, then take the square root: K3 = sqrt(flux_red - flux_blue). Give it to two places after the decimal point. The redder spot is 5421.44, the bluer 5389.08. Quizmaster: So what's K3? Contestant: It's 0.72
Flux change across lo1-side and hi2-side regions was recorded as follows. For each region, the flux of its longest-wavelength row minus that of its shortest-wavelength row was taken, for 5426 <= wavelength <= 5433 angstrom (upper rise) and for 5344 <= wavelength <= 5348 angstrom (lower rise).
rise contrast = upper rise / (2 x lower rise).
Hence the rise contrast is 0.29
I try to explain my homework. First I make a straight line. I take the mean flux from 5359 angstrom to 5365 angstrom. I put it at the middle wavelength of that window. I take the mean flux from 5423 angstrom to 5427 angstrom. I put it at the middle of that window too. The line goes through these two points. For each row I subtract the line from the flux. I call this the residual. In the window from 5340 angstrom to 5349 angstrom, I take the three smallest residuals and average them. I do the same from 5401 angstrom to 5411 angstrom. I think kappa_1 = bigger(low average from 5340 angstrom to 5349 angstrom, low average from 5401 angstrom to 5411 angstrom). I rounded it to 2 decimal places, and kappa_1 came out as -0.41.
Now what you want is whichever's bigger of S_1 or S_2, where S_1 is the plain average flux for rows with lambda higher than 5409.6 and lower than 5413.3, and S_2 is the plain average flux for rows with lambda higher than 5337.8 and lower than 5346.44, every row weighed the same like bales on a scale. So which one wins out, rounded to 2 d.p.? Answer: 3.32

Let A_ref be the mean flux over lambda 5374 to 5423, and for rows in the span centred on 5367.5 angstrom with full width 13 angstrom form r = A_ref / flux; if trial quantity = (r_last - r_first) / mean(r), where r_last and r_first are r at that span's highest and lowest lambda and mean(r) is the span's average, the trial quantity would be 0.19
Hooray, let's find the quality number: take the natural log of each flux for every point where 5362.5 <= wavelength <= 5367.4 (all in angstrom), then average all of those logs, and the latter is 1.18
